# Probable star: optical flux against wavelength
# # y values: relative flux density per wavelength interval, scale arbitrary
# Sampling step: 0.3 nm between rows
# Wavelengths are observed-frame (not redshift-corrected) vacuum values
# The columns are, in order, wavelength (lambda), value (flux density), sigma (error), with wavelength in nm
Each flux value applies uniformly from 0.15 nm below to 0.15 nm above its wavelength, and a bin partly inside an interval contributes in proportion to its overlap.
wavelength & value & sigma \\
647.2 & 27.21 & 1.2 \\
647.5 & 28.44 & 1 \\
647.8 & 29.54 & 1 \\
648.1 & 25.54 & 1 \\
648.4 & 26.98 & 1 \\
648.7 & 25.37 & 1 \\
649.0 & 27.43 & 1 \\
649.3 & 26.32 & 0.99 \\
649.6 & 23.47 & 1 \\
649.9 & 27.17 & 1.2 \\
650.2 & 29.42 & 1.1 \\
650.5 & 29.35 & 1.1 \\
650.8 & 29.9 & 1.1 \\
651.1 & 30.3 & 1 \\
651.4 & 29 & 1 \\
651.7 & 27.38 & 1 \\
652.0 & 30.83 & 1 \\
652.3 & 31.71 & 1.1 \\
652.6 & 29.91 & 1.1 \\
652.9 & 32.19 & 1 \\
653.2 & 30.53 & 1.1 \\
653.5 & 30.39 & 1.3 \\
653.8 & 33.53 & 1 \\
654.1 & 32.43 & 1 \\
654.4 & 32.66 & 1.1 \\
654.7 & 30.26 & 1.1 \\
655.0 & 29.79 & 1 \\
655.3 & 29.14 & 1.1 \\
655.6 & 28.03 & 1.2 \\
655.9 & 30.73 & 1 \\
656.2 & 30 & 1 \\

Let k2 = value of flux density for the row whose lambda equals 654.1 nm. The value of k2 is 32.43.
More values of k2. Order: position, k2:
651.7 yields 27.38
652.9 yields 32.19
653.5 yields 30.39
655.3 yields 29.14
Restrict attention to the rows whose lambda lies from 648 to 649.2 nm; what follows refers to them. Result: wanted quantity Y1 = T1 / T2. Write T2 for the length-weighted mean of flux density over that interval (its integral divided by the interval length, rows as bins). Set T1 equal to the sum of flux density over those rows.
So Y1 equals 4.0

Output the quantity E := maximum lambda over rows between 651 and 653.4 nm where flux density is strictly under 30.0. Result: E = 652.6 nm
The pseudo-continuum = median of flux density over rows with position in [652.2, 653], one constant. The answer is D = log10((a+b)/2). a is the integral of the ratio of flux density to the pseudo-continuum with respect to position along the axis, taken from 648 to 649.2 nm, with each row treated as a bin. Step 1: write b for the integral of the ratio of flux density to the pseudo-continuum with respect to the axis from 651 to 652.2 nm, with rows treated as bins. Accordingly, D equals 0.024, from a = 1.00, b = 1.11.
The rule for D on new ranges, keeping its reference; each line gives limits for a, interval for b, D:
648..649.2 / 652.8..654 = 0.041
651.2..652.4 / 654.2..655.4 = 0.057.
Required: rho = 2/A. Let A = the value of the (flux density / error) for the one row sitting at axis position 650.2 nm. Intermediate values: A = 26.7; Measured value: 0.075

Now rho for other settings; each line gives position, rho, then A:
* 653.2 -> 0.072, 27.8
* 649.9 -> 0.088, 22.6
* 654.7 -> 0.073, 27.5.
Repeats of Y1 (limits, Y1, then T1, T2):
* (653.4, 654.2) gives 3.0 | 96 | 32.2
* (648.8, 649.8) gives 3.0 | 77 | 25.8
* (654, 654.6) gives 2.0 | 65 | 32.4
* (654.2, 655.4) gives 4.0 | 122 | 30.6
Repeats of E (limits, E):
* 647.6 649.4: 649.3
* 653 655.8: 655.6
